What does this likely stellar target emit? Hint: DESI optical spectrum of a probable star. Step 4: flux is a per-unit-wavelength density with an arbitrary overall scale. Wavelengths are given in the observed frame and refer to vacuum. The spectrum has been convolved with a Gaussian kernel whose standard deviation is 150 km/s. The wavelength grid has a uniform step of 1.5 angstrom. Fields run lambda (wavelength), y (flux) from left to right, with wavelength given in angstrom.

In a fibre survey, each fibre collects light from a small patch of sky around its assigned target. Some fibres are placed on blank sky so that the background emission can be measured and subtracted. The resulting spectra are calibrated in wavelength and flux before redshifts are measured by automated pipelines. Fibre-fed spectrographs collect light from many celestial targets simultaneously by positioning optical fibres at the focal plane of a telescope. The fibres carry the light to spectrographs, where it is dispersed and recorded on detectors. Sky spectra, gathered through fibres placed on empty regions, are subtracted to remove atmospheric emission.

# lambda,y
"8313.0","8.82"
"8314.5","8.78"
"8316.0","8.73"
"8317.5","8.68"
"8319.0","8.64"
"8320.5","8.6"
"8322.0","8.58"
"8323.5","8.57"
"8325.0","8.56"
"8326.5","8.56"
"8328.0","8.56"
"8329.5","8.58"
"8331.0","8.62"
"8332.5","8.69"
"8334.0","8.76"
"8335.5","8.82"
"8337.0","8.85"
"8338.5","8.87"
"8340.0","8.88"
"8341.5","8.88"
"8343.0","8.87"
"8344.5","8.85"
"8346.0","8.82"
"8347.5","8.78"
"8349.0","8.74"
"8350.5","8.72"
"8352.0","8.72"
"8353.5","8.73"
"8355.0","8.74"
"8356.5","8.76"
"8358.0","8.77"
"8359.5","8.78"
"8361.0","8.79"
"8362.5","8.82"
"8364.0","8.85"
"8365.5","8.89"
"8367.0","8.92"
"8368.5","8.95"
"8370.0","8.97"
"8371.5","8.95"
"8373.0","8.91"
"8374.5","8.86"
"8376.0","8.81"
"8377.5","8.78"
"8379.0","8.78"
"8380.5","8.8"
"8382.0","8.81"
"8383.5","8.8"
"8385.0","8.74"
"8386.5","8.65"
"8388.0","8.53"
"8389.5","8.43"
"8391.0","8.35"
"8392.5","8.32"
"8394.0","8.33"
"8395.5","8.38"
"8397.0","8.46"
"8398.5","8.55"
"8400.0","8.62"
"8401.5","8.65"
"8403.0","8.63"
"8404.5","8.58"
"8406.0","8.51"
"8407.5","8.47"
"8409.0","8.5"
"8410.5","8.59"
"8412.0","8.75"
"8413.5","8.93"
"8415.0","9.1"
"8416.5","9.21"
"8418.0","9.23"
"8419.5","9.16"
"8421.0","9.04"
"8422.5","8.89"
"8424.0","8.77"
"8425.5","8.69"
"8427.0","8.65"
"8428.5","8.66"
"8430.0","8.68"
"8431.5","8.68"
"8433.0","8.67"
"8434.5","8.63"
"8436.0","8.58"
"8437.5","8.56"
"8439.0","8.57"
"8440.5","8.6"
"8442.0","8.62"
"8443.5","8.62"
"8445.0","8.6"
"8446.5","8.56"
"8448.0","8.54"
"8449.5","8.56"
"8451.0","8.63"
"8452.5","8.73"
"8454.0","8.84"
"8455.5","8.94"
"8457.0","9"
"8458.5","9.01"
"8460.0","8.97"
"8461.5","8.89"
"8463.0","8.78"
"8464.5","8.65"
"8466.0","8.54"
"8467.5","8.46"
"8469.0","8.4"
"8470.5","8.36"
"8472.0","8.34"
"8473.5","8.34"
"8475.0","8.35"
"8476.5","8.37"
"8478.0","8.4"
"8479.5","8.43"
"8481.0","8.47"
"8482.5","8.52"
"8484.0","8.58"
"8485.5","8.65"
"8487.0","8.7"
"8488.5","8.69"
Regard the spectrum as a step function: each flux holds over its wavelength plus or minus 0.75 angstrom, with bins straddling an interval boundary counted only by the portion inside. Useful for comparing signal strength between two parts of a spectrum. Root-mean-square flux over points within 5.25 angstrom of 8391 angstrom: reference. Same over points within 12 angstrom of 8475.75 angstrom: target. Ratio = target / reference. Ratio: 1.005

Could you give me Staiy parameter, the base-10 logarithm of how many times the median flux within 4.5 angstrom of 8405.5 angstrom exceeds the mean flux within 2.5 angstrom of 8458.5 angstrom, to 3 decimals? -0.022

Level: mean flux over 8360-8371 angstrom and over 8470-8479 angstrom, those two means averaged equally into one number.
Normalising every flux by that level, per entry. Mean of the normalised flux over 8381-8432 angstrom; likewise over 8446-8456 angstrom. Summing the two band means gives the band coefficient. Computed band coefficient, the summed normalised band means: 2.01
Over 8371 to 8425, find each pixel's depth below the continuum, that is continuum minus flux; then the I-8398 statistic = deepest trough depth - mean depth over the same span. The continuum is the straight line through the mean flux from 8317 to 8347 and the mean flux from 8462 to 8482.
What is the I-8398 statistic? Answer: 0.41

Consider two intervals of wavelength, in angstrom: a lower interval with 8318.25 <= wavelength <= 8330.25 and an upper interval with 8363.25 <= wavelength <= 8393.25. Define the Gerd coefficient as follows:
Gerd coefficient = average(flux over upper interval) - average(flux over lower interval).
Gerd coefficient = 0.17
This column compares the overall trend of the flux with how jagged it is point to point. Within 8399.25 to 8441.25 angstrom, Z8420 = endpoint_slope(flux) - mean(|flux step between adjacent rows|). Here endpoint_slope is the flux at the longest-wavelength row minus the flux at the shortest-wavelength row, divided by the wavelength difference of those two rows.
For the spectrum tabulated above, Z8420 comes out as -0.065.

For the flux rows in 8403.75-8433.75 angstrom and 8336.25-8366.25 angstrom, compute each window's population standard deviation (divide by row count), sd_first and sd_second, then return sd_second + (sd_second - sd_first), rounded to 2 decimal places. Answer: -0.12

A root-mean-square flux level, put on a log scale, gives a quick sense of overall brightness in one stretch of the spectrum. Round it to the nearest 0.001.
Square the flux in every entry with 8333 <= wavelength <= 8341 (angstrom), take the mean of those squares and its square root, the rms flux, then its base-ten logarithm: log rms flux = 0.946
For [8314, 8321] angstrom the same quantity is 0.939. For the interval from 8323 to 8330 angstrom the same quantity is 0.933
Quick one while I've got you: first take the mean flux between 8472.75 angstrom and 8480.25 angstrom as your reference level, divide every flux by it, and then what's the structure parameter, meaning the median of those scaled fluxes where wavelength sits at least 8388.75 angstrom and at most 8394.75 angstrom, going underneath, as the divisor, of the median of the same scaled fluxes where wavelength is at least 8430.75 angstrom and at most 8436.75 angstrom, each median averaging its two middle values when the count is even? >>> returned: 1.04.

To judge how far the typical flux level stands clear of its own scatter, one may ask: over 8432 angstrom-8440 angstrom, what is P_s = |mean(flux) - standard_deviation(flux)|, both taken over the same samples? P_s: 8.56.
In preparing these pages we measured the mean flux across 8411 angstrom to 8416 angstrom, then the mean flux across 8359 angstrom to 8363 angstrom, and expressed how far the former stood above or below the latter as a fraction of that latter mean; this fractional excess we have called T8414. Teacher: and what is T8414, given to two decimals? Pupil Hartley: 0.01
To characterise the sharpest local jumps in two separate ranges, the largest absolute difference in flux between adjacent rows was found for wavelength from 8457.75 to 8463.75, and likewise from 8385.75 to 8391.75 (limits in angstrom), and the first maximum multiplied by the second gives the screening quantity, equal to 0.013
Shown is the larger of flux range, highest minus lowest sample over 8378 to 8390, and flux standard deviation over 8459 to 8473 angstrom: 0.38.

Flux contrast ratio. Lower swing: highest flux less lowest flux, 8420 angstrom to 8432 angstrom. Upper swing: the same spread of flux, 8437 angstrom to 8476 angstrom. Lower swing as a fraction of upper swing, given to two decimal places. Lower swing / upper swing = 0.58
